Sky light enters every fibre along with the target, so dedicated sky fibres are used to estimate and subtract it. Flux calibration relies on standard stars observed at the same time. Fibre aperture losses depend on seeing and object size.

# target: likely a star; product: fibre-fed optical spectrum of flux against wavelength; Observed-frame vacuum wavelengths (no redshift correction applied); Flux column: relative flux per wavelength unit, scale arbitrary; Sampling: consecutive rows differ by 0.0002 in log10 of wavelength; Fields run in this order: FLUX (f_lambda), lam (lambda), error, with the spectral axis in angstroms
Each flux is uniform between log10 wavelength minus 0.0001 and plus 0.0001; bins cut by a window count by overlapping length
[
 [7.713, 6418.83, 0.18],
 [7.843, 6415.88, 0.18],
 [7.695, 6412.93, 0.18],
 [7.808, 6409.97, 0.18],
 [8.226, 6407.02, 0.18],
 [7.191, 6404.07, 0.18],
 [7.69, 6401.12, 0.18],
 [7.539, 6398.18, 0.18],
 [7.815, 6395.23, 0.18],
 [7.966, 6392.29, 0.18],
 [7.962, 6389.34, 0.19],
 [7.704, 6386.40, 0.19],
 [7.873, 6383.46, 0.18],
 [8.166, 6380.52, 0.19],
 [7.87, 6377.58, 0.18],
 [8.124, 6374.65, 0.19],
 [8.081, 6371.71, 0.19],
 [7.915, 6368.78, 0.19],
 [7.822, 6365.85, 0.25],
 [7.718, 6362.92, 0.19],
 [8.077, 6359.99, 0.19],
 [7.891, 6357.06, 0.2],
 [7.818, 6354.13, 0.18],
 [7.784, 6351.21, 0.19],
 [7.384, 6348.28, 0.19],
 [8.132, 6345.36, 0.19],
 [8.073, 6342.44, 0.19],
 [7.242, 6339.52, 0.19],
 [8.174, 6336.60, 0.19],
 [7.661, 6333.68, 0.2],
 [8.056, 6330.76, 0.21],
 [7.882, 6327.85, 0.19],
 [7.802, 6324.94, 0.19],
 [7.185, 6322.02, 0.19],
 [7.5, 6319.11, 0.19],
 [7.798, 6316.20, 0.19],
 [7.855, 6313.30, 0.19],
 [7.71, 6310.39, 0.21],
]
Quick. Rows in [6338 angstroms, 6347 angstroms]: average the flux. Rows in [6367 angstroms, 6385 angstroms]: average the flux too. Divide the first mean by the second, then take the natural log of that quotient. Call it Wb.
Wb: -0.024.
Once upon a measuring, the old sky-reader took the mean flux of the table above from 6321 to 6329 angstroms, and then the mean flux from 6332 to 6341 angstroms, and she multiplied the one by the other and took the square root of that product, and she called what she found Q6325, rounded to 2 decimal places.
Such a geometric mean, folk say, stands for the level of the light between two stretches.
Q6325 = 7.66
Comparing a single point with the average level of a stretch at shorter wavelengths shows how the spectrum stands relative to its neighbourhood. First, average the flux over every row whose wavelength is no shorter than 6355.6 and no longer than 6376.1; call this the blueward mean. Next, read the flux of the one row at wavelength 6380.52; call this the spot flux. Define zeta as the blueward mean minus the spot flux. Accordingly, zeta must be -0.219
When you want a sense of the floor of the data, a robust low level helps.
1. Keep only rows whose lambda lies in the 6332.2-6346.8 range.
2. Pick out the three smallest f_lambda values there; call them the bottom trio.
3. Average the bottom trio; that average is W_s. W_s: 7.66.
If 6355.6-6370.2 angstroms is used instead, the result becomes 7.81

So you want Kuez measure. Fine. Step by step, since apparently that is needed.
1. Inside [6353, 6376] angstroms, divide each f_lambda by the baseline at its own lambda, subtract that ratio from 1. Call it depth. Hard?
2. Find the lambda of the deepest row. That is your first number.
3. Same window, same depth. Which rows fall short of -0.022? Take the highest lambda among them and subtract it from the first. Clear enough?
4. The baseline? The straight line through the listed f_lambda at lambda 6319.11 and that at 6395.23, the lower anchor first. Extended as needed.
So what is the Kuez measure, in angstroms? -11.7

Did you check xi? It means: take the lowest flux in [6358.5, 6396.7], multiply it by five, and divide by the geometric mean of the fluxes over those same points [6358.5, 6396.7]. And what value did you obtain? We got 4.86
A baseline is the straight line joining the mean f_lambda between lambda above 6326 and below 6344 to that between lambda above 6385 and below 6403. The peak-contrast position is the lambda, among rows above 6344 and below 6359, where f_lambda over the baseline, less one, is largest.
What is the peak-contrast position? 6345.36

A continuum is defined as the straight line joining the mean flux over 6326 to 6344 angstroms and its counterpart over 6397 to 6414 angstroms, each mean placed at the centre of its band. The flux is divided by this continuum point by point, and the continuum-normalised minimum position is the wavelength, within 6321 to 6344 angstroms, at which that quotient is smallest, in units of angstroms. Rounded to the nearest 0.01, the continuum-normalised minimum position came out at 6322.02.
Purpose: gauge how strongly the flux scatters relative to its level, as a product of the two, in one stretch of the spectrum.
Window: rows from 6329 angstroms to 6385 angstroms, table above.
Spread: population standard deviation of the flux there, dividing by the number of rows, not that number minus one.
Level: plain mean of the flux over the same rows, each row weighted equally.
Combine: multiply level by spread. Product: 2.0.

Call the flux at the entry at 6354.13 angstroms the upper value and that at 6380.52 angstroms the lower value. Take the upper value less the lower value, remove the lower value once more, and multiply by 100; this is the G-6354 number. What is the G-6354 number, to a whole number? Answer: -851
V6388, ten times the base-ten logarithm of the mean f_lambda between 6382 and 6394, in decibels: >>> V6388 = 8.96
